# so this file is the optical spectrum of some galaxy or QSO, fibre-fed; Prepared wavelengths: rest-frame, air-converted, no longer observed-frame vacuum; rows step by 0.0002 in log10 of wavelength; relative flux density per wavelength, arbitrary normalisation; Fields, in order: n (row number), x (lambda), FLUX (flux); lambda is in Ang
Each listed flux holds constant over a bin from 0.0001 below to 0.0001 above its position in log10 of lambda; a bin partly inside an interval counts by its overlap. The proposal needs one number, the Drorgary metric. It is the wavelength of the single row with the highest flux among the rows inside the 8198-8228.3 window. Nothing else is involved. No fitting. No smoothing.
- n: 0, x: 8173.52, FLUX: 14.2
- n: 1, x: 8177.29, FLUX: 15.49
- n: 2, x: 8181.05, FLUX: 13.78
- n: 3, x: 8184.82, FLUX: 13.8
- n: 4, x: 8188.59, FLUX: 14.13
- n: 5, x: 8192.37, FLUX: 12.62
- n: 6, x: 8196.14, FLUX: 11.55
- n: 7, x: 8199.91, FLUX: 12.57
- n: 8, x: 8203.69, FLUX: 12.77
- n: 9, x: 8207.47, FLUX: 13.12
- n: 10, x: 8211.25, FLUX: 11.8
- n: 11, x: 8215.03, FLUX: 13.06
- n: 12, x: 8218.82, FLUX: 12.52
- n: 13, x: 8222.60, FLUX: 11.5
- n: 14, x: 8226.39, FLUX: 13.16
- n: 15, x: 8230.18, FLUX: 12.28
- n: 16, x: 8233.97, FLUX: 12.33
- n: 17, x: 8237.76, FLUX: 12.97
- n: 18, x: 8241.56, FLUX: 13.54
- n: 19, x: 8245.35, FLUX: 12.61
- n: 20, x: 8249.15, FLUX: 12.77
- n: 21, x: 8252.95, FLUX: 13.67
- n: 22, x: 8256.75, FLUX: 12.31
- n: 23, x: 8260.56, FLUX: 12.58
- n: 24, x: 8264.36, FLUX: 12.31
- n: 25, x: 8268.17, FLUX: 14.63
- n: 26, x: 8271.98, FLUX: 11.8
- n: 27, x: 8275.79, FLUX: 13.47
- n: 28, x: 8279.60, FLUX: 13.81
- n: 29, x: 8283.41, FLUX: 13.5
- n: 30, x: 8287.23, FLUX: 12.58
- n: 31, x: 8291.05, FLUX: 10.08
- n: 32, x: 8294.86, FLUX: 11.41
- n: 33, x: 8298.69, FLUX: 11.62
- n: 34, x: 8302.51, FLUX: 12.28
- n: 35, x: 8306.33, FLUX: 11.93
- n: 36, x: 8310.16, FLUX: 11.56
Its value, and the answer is 8226.39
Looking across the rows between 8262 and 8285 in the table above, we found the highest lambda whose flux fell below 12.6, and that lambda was 8271.98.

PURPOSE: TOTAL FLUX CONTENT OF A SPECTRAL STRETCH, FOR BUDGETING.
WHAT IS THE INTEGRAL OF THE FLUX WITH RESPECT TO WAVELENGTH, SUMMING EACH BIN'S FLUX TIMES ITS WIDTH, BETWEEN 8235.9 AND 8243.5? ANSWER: 101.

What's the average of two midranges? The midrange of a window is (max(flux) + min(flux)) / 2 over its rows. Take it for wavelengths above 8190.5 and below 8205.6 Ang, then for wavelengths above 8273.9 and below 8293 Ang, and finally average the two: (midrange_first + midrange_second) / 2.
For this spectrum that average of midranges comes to 12.1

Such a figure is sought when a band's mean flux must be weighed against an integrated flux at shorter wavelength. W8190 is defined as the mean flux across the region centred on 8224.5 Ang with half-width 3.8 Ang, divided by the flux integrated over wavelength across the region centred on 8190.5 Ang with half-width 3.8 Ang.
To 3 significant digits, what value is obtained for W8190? 0.122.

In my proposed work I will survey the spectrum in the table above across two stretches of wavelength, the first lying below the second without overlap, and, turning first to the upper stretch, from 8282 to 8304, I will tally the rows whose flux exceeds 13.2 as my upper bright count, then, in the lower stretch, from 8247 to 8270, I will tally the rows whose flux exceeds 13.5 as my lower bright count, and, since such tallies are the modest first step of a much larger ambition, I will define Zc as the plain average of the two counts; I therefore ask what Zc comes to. 1.5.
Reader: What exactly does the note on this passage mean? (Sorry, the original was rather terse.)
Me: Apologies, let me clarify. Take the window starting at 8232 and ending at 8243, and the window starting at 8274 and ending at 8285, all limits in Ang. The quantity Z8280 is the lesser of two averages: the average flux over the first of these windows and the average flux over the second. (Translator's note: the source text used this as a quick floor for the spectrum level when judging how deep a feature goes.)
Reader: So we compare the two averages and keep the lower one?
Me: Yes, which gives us 12.9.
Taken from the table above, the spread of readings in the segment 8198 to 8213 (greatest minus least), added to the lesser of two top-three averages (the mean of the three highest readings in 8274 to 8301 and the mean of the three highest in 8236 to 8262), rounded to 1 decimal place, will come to 14.7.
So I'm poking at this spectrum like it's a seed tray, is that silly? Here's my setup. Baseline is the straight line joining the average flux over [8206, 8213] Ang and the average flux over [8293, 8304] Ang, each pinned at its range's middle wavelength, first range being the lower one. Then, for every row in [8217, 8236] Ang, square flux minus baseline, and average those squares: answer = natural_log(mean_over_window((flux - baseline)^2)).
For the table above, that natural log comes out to -1.2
